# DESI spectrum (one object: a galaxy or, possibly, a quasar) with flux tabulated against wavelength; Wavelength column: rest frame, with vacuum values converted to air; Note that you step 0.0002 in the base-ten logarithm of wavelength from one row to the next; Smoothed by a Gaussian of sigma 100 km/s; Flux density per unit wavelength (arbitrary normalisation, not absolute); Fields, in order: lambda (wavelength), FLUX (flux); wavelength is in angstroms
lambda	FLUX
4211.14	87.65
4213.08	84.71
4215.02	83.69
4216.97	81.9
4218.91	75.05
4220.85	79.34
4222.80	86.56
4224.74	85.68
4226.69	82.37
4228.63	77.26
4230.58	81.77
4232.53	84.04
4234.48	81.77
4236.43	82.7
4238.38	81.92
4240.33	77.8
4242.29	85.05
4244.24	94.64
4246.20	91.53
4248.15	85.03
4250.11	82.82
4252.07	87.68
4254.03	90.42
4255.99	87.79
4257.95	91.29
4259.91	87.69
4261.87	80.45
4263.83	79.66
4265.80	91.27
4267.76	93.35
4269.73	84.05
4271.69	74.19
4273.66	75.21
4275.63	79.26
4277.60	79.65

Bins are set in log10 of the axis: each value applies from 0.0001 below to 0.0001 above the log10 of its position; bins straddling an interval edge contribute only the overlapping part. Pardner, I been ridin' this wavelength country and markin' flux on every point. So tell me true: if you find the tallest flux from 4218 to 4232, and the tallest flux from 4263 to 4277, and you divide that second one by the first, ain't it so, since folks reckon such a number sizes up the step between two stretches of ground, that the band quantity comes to 1.08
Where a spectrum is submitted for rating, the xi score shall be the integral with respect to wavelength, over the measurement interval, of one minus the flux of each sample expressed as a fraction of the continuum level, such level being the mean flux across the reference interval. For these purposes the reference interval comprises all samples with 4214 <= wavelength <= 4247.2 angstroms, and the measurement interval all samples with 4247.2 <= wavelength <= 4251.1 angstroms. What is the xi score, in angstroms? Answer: -0.04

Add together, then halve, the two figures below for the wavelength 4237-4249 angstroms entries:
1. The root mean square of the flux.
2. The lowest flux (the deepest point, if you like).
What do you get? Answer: 82.0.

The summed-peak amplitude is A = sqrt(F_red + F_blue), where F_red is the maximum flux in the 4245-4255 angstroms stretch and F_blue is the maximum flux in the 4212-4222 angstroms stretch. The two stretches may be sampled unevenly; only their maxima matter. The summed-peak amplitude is 13.3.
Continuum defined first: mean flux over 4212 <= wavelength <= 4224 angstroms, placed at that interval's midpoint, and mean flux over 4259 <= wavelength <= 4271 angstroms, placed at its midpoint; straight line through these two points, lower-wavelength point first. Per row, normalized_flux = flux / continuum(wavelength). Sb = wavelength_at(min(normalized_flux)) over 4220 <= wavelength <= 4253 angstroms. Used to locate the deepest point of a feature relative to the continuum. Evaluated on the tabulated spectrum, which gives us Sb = 4240.33 angstroms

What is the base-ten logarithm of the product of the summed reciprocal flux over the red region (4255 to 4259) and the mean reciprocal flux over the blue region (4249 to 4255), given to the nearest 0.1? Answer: -3.6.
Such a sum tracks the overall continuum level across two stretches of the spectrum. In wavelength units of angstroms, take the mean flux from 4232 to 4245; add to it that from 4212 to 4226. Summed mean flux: 166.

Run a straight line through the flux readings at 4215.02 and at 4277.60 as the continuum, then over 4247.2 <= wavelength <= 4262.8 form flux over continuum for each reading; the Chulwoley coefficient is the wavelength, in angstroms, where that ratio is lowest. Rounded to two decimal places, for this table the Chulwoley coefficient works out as 4261.87 angstroms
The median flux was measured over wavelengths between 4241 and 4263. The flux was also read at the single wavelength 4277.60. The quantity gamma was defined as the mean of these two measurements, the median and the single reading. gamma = 83.7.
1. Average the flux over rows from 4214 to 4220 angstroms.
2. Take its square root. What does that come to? 8.96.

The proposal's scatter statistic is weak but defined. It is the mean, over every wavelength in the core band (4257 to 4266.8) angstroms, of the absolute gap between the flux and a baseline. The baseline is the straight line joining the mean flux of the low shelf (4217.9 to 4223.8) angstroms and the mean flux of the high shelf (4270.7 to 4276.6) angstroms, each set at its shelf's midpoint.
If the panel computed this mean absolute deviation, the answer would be 8.9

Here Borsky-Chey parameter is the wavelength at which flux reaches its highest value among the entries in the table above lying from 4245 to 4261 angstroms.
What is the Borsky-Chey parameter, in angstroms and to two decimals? 4246.20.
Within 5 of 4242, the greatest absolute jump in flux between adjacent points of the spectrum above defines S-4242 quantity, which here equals 10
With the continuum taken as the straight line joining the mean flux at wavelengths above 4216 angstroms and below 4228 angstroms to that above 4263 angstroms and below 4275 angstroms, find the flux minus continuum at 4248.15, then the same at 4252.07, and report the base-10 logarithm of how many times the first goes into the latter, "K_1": 0.3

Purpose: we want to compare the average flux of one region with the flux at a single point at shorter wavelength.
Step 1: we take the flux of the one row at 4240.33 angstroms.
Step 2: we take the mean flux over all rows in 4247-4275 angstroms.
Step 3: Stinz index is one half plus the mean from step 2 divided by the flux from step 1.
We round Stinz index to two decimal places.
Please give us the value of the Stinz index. 1.59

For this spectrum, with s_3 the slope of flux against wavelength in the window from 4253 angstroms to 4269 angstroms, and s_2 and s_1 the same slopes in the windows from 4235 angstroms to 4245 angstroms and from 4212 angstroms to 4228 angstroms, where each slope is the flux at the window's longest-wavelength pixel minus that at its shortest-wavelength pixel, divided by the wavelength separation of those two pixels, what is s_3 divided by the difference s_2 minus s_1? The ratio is 0.1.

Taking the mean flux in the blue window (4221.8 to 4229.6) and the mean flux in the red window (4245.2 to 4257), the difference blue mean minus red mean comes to -5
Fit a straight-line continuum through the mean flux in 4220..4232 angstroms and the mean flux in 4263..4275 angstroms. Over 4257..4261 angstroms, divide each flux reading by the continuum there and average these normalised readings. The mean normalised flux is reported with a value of 1.08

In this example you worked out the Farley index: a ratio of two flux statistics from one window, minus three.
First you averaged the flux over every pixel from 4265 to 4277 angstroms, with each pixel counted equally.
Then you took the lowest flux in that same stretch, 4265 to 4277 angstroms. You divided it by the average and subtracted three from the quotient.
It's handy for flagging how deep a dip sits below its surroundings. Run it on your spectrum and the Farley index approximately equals -2.10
